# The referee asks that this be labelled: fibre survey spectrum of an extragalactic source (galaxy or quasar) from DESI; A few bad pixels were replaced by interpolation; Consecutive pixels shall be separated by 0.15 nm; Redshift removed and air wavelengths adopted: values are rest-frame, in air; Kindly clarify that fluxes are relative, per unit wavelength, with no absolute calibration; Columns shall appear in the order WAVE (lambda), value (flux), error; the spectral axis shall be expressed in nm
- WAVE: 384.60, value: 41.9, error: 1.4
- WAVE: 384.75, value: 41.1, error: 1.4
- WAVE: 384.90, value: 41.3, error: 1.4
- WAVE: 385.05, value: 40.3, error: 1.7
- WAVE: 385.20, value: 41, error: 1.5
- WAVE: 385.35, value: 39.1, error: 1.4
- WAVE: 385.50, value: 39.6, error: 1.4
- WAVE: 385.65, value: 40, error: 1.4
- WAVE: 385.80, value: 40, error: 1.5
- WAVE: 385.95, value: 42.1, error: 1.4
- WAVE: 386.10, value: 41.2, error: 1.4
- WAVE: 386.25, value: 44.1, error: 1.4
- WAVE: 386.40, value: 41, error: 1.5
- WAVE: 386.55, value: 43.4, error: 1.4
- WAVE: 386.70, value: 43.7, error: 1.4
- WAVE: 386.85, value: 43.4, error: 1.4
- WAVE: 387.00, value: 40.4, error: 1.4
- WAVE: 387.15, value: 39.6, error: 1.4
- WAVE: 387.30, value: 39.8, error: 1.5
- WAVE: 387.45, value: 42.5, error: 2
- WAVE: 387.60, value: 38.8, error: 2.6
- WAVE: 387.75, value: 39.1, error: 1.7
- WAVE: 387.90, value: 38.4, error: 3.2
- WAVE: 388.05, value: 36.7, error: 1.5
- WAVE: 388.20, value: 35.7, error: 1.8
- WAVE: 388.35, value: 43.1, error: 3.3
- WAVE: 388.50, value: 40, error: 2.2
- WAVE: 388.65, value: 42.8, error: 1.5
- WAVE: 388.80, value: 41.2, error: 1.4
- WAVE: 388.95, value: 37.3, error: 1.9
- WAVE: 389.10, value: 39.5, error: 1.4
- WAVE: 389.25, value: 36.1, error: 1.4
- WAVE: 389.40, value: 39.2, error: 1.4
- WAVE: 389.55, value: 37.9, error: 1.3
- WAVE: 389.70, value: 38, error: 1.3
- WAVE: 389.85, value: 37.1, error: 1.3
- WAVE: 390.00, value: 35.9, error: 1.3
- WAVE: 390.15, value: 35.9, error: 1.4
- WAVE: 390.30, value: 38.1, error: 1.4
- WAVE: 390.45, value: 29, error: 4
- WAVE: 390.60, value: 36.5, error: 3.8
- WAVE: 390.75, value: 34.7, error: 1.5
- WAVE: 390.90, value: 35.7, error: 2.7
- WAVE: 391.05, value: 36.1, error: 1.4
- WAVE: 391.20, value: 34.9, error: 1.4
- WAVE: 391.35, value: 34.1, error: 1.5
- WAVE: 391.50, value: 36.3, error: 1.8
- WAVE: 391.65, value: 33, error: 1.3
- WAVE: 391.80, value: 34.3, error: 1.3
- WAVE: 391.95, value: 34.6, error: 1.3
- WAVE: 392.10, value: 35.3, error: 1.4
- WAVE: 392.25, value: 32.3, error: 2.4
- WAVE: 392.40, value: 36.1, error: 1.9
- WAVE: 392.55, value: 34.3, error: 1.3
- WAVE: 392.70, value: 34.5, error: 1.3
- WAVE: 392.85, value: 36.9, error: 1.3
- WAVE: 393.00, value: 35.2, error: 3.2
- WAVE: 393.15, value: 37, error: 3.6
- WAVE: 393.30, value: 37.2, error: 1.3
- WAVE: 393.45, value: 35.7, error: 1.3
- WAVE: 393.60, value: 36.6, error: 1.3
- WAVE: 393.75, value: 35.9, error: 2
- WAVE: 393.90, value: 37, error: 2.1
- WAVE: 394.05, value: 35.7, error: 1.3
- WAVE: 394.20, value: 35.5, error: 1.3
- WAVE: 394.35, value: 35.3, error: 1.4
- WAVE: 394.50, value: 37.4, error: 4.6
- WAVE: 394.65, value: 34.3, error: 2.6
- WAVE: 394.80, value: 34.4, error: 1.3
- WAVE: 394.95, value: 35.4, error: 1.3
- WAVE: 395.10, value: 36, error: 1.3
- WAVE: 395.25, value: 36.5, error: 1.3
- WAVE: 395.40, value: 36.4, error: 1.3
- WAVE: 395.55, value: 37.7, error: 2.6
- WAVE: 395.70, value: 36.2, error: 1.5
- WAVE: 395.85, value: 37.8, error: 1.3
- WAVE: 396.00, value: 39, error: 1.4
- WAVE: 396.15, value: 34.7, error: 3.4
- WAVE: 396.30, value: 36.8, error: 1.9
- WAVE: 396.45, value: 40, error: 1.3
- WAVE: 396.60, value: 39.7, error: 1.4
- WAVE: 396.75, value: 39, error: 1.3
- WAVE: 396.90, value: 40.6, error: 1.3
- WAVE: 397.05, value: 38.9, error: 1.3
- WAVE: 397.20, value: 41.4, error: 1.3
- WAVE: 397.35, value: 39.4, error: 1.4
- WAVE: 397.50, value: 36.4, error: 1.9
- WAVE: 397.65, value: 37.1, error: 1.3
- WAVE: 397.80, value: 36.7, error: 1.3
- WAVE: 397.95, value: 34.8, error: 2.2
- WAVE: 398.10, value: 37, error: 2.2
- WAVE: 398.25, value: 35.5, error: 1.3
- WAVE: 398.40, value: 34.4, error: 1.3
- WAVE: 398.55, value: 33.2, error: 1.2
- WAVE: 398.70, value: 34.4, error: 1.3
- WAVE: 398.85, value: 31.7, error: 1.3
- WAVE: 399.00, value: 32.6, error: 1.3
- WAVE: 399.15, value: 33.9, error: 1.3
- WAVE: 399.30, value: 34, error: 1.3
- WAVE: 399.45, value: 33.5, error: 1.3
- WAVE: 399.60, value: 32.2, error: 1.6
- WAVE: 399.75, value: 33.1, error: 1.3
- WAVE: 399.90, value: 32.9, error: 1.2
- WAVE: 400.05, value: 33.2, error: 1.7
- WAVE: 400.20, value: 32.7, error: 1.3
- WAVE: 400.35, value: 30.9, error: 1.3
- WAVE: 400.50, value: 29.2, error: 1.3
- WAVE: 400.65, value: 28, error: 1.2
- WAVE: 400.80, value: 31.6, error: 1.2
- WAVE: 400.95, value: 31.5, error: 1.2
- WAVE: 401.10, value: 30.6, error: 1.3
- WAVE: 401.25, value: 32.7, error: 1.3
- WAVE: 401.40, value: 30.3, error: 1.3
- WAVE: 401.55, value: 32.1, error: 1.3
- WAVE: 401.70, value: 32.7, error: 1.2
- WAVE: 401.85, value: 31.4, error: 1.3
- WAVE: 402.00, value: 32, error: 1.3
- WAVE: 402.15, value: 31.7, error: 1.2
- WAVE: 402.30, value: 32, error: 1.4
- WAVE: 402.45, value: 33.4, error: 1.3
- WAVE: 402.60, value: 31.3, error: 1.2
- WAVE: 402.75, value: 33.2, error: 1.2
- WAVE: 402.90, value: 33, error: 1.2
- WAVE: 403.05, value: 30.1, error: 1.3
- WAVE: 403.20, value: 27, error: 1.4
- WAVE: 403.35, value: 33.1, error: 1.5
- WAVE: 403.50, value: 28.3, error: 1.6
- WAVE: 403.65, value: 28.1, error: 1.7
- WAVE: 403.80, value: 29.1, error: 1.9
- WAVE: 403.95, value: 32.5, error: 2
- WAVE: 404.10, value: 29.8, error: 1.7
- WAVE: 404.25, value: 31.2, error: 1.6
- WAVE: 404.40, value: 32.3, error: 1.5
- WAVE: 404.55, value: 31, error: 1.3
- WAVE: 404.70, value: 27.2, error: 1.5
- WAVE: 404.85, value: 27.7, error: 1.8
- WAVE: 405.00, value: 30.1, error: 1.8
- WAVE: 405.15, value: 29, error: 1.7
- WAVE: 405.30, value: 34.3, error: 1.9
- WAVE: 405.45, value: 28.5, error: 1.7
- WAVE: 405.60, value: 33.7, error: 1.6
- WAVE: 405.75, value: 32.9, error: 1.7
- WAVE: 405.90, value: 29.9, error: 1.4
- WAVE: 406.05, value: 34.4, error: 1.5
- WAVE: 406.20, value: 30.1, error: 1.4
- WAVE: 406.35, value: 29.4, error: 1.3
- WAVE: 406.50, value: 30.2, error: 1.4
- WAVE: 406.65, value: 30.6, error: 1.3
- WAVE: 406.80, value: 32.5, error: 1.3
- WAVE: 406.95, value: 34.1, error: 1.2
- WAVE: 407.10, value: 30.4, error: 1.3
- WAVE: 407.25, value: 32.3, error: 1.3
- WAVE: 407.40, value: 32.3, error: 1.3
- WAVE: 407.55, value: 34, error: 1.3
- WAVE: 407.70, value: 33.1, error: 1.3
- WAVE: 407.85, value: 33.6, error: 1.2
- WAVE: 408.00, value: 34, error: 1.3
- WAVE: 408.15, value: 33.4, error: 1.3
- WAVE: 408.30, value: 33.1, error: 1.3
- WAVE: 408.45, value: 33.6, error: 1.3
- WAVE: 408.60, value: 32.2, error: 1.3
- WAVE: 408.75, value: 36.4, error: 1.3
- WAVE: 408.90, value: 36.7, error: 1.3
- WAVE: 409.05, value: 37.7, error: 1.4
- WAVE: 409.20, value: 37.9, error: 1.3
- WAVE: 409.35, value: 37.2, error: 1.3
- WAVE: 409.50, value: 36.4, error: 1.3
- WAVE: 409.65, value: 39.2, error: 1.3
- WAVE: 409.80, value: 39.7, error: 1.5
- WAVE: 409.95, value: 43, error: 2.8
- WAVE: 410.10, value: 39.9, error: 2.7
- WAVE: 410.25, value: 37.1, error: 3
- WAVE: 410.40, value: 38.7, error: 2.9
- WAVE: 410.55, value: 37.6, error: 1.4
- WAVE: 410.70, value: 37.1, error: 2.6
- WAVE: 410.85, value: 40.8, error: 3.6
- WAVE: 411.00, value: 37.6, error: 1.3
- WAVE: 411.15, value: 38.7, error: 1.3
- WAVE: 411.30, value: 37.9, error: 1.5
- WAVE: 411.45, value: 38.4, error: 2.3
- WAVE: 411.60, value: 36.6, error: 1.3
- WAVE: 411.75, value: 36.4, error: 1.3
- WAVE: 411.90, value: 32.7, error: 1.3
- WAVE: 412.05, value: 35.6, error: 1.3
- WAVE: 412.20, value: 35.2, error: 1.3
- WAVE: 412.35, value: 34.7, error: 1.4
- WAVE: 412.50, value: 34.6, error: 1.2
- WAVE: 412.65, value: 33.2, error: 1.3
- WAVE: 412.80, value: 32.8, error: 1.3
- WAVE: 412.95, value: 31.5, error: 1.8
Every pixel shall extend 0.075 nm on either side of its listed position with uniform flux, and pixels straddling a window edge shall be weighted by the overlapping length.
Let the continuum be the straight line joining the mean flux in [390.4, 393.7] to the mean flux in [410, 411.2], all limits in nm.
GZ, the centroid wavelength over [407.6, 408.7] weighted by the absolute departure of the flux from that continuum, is 408.17 nm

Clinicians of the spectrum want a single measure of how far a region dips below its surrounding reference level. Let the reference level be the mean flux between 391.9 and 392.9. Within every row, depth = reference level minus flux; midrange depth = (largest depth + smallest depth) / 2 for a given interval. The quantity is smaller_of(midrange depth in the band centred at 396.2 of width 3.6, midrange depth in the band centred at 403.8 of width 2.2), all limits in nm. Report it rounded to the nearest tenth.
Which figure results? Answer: -3.0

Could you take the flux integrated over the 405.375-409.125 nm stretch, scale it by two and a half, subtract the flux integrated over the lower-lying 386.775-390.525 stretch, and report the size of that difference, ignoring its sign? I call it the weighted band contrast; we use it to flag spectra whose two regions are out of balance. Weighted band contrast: 162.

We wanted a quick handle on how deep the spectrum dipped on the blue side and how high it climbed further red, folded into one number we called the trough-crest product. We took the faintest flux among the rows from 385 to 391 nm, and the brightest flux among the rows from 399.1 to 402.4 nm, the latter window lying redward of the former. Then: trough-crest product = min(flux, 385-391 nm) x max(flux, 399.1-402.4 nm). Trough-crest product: 986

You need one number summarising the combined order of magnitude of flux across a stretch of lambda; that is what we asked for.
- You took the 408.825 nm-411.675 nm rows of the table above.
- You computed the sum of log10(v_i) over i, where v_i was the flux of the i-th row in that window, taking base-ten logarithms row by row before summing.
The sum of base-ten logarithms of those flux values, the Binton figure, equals 30.1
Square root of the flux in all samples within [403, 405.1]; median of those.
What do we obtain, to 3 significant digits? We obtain 5.47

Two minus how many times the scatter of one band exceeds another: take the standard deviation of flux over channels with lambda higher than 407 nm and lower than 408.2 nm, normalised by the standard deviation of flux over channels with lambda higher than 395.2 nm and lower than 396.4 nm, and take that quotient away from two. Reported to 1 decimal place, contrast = 1.1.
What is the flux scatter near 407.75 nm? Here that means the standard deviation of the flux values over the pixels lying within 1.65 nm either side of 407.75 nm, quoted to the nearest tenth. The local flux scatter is 2.5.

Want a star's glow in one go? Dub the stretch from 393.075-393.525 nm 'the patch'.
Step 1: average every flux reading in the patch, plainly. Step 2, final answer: 37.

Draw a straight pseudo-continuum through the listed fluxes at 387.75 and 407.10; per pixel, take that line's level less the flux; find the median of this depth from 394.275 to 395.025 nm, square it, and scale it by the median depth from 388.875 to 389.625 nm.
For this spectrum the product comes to 0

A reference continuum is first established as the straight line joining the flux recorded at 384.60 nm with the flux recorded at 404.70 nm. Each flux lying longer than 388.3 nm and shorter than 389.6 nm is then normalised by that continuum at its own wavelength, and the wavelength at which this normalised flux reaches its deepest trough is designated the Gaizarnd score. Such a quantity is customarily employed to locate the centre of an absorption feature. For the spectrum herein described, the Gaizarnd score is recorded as 389.25 nm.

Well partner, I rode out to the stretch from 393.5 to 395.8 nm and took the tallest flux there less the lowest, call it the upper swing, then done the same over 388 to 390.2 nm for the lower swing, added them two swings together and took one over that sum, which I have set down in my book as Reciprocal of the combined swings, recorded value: 0.093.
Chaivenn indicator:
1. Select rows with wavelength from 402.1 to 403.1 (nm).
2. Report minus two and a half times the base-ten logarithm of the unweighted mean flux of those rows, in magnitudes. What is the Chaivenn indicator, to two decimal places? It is -3.77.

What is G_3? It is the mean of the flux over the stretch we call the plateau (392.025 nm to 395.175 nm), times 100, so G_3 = 3562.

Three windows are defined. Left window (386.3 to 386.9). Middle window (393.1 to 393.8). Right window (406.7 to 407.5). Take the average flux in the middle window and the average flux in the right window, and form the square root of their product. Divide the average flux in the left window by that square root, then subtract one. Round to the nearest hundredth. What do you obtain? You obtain 0.25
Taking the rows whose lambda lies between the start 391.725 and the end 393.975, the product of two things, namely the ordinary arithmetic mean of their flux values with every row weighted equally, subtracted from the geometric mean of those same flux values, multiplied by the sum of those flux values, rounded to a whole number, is -13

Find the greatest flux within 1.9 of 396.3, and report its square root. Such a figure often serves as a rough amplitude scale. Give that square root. 6.4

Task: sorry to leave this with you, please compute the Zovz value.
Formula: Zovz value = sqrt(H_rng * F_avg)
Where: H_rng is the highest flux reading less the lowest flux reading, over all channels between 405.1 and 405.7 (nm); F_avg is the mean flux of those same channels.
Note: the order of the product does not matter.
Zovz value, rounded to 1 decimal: 13.5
